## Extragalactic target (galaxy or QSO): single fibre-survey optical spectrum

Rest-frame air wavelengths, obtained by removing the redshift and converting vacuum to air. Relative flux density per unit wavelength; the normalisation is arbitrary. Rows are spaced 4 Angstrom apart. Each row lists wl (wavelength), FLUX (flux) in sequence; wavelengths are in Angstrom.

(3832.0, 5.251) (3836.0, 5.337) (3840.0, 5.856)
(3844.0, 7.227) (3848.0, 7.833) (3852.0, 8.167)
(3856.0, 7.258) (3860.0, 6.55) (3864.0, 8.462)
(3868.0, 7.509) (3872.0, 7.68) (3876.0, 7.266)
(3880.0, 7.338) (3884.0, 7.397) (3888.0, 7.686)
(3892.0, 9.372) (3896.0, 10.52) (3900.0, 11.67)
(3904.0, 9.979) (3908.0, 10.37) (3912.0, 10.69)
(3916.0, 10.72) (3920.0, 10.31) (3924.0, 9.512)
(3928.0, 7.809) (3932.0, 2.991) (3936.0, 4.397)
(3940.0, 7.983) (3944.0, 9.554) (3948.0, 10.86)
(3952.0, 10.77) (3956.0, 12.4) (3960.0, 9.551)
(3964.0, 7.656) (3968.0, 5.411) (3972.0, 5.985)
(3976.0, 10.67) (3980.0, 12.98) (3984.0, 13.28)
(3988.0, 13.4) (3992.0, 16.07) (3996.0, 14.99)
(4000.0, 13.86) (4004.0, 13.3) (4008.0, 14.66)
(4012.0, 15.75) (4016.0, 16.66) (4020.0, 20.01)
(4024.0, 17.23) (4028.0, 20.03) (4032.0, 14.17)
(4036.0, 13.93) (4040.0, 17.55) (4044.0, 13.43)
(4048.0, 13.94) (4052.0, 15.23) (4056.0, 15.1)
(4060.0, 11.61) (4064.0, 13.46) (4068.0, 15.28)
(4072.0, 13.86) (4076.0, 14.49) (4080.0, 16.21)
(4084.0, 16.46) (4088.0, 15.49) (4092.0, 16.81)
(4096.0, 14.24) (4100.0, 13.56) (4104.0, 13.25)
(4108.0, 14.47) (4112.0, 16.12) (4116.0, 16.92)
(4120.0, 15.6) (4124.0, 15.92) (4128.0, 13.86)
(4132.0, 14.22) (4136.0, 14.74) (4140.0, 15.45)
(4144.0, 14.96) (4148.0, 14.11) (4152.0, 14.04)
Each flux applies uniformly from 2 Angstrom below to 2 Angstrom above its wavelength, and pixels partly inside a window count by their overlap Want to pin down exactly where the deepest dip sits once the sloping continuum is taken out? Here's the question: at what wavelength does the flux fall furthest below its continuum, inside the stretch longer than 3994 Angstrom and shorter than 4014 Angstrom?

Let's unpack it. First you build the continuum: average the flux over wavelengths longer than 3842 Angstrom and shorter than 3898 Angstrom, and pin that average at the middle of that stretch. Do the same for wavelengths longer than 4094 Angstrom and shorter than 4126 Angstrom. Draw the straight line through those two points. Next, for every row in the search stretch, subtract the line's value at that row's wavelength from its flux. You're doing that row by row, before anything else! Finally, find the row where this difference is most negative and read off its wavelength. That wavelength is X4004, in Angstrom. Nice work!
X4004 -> 4004.0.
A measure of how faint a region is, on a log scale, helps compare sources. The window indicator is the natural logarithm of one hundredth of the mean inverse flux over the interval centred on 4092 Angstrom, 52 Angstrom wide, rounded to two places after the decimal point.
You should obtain -7.32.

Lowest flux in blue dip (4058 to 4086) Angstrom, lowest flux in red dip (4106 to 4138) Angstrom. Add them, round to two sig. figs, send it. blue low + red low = 25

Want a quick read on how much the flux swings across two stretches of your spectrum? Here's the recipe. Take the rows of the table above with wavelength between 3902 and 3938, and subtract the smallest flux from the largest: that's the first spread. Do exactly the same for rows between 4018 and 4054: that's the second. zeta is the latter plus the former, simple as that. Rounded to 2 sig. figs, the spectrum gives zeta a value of 14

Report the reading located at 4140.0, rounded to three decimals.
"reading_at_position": 15.450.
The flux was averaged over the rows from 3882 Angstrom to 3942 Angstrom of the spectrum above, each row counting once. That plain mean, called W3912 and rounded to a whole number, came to 9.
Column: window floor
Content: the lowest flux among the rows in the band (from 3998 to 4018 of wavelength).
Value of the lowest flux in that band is 13.3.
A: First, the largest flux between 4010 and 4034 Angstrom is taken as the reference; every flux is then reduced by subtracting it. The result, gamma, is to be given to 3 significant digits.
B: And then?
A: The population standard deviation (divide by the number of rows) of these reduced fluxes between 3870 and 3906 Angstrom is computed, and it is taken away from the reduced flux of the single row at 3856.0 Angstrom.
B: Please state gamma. -14.3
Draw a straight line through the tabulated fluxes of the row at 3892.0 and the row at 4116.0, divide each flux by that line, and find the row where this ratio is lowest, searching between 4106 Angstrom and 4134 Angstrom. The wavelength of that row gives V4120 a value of 4128.0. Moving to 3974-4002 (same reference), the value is 3976.0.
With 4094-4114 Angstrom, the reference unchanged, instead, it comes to 4104.0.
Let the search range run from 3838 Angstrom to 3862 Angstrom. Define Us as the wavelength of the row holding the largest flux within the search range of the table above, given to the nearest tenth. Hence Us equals 3852.0 Angstrom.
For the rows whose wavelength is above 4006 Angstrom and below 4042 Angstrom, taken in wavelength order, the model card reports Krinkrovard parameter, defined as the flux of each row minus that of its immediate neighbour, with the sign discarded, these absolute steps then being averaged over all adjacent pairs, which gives 2.6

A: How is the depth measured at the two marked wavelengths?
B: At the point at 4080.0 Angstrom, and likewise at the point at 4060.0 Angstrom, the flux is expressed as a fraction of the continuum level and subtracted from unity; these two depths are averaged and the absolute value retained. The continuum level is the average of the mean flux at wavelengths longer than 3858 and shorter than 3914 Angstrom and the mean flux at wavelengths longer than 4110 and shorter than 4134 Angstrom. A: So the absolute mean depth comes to 0.15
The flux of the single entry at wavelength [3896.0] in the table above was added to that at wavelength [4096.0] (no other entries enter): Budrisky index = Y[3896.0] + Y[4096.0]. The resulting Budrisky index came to 24.8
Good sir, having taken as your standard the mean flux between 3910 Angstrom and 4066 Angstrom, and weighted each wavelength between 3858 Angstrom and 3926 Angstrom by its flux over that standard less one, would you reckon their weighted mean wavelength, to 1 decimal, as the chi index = 3884.6 Angstrom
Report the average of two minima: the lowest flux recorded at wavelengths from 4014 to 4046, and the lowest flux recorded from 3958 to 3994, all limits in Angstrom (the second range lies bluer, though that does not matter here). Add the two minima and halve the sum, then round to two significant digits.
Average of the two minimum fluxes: 9.4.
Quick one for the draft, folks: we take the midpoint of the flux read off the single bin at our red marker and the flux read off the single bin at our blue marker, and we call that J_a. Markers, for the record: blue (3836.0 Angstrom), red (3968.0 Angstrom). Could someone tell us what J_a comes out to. 5.4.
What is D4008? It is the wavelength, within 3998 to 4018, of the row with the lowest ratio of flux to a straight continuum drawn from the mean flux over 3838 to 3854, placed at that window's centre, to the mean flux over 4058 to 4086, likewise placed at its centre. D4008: 4004.0 Angstrom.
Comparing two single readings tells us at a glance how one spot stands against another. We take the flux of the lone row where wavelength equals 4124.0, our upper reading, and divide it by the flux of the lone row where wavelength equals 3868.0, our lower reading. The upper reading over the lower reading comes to 2.1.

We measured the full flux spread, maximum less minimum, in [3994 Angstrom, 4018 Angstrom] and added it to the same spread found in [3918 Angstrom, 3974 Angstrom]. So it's 13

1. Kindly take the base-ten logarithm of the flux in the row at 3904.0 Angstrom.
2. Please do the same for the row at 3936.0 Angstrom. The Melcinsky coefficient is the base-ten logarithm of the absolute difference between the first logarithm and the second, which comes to -0.45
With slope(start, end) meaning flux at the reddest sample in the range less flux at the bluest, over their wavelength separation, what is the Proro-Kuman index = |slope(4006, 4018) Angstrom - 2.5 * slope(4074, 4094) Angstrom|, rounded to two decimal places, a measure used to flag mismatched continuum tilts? 0.11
